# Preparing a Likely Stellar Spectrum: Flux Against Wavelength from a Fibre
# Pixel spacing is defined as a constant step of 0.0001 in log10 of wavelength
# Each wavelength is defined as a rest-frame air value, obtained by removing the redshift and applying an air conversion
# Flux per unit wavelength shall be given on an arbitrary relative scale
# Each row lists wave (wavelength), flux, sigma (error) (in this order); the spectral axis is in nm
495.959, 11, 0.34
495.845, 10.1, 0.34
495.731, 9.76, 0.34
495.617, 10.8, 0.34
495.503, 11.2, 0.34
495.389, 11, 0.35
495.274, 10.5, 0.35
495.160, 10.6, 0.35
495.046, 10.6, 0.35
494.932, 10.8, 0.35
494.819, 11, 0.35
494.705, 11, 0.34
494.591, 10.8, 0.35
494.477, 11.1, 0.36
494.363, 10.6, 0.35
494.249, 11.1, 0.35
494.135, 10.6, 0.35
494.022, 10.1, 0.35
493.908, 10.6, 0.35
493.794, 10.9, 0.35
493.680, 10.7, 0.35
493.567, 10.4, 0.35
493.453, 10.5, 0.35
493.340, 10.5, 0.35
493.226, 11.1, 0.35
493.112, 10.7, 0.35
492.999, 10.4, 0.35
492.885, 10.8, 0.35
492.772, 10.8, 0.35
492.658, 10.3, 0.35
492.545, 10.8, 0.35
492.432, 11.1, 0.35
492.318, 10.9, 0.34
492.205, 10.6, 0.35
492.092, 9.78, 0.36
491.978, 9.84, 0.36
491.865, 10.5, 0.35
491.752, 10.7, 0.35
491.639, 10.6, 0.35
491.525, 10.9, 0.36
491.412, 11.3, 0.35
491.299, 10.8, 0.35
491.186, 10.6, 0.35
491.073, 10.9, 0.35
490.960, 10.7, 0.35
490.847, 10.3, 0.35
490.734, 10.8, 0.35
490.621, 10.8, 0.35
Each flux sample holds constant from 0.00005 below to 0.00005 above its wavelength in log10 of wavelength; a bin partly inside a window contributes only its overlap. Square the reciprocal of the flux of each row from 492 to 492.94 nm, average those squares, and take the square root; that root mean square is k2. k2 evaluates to 0.0942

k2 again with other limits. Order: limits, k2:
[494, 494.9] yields 0.0928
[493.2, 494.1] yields 0.0944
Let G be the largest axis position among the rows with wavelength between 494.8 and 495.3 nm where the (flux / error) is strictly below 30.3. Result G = 495.274 nm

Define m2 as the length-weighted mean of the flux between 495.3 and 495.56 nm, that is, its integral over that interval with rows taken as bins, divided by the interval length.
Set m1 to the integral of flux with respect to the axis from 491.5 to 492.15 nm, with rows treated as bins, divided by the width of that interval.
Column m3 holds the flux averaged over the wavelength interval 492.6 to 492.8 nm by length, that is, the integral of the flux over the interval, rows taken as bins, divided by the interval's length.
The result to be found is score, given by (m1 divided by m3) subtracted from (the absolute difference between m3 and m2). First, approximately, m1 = 10.4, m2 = 11.0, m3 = 10.5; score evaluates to -0.50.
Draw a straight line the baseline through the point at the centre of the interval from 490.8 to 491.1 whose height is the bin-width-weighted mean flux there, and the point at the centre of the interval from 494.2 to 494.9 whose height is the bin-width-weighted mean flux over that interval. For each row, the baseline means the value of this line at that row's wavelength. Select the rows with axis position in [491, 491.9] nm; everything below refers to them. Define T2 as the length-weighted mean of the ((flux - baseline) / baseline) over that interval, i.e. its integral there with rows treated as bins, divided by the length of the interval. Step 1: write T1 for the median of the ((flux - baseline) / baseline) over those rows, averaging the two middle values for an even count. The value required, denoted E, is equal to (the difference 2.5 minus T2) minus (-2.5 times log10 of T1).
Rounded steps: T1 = 0.0074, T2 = 0.012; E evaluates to -2.8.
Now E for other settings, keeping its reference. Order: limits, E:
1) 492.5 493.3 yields -4.9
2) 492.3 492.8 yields -3.5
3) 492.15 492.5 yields -2.1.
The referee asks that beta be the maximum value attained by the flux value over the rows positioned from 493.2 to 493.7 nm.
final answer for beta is 11.1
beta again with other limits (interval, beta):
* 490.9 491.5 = 11.3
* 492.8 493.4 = 11.1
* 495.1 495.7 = 11.2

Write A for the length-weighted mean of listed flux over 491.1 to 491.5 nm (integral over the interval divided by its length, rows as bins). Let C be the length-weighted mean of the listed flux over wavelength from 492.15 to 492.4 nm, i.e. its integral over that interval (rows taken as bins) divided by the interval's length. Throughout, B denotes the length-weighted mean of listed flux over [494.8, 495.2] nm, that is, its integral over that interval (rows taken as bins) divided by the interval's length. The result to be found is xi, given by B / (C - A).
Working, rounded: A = 10.9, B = 10.8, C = 10.8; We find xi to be -77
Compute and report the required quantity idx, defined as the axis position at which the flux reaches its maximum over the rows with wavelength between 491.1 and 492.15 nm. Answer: 491.412 nm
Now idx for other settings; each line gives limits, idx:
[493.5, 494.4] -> 494.249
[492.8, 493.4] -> 493.226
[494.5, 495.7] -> 495.503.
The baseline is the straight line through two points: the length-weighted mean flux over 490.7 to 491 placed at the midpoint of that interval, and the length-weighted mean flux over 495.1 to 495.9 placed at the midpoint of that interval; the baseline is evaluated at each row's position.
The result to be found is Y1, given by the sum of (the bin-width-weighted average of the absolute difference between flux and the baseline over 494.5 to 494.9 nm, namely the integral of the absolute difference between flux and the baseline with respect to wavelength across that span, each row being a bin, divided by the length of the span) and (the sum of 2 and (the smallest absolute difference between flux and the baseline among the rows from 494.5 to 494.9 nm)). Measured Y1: 2.61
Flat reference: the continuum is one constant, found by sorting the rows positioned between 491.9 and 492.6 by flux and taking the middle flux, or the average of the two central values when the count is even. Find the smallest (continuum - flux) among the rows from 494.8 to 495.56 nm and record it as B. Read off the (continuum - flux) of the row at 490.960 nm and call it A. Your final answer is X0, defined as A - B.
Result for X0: 0.50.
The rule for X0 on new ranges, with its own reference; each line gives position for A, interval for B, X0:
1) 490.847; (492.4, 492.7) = 0.80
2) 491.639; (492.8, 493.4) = 0.50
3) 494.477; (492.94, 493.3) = 0.00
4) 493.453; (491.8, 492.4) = 0.40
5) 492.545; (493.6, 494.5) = 0.30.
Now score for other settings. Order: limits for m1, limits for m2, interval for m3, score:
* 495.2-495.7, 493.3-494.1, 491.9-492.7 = -0.97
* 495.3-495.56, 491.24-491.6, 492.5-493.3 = -0.75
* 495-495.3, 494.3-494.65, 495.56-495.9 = -0.44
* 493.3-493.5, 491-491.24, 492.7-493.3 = -0.95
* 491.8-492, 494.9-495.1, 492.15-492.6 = -0.78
